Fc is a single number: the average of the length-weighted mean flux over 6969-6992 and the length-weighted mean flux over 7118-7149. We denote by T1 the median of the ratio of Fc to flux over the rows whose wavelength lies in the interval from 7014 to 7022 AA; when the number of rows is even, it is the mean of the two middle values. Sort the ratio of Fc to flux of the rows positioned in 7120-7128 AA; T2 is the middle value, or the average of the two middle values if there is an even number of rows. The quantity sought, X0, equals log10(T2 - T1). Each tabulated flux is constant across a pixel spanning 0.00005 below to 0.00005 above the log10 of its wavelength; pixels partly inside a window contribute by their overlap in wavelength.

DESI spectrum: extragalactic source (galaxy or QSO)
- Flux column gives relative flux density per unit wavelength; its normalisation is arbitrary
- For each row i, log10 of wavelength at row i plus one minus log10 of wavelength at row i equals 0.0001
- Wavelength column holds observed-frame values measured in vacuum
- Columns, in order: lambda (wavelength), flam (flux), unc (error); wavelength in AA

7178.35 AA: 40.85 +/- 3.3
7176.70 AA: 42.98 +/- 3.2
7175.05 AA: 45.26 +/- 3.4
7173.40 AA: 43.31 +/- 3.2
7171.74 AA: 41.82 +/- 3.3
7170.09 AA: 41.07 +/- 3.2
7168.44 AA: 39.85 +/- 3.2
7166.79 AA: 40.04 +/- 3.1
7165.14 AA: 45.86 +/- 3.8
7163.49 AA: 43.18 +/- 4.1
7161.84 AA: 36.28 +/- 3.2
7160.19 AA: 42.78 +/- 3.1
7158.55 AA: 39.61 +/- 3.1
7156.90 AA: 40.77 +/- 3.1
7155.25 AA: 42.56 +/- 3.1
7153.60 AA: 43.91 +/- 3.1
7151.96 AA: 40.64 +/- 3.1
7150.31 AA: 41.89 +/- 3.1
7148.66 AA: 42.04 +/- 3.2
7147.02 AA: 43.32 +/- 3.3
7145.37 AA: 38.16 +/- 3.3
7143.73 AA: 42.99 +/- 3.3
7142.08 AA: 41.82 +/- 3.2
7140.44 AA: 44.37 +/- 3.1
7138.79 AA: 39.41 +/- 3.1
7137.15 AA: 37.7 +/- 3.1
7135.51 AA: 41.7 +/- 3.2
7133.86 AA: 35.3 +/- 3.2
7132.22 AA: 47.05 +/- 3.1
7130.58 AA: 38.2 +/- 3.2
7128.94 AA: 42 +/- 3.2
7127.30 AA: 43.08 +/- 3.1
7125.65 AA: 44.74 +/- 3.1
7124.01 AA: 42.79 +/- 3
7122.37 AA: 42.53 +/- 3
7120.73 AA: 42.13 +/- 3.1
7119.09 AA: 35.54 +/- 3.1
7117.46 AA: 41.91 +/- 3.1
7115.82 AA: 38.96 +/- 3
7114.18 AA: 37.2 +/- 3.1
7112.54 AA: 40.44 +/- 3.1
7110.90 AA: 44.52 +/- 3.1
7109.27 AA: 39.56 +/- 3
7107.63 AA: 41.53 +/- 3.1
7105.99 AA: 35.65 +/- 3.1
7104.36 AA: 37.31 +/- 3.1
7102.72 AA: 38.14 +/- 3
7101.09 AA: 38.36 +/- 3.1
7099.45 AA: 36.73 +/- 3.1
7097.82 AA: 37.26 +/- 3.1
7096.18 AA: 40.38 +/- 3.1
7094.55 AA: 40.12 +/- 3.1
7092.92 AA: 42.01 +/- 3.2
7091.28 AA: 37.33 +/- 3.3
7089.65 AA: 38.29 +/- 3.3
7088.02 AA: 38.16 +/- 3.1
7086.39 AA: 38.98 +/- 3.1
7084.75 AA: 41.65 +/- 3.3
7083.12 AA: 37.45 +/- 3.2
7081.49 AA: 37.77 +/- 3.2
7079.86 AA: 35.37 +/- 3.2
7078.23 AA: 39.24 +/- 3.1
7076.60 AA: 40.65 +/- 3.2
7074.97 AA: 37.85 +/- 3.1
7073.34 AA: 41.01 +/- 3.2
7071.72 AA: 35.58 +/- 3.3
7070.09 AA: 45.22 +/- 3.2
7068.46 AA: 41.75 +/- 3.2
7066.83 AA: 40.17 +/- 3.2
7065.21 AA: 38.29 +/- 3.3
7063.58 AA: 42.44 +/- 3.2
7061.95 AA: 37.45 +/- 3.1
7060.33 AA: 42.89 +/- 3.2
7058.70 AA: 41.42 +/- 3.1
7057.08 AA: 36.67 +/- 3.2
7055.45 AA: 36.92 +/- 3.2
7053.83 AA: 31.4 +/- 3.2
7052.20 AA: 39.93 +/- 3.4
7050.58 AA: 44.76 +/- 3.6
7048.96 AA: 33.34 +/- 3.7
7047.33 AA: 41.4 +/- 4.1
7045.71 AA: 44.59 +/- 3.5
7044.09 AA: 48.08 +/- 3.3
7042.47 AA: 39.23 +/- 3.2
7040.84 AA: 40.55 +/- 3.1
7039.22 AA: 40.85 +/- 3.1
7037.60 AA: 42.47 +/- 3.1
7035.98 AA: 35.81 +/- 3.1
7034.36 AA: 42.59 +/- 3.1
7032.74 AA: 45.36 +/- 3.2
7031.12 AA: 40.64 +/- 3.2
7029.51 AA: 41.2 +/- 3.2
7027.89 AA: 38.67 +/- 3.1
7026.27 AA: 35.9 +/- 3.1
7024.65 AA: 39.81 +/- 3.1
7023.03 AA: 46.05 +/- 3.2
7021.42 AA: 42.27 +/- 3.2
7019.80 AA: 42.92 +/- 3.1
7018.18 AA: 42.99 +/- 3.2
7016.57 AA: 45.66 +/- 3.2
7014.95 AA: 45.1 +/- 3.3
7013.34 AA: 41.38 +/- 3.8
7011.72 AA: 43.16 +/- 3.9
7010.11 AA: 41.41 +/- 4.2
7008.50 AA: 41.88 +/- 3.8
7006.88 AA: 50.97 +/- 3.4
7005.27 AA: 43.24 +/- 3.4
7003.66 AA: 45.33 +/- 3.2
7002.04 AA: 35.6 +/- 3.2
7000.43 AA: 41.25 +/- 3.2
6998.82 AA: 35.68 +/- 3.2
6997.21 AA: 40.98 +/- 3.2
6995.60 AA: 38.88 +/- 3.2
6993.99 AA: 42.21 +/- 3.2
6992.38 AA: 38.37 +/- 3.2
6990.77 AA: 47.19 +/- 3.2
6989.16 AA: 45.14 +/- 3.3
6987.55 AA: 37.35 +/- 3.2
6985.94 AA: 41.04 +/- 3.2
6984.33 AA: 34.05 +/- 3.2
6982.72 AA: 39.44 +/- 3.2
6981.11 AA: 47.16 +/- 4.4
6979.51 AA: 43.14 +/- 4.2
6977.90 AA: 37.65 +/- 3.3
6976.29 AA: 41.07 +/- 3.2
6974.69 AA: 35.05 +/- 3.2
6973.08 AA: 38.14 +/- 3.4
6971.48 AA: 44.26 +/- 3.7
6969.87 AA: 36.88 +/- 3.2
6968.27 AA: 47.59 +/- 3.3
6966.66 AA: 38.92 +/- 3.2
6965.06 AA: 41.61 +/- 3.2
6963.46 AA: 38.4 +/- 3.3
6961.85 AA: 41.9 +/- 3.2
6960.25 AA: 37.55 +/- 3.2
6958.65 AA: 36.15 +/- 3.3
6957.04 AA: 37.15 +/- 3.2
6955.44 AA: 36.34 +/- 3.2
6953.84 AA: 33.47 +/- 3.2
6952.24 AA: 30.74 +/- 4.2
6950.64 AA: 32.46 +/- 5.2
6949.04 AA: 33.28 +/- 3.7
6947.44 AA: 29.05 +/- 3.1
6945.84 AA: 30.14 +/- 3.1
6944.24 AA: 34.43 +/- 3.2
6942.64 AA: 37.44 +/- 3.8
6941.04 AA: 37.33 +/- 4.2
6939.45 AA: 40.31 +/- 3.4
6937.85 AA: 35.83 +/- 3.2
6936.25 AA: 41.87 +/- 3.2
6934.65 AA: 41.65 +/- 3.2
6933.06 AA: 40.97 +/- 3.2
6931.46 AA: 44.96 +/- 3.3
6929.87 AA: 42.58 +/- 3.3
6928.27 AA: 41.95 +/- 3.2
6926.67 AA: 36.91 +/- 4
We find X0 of -2.4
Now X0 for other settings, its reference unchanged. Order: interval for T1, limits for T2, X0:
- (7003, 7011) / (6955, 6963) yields -0.8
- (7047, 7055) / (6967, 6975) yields -1.3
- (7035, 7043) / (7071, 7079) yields -1.5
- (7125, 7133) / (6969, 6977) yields -0.9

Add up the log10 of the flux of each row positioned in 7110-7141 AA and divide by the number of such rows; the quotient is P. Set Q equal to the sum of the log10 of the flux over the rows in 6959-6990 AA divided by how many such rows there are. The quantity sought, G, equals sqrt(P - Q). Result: 0.089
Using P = 1.612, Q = 1.60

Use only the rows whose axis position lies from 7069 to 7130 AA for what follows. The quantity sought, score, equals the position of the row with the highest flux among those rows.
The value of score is 7070.09 AA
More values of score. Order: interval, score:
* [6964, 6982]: 6968.27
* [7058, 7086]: 7070.09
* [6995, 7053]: 7006.88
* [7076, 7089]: 7084.75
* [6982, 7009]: 7006.88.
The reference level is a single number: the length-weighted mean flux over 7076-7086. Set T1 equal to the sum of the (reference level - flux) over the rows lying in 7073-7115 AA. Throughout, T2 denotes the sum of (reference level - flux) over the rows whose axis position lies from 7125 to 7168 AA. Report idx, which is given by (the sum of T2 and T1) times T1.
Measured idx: 709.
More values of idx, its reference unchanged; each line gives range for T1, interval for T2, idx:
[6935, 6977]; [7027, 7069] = -271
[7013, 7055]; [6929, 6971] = 2946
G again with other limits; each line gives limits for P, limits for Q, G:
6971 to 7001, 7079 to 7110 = 0.140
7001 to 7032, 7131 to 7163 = 0.107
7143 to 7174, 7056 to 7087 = 0.148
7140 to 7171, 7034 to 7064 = 0.132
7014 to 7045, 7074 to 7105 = 0.187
